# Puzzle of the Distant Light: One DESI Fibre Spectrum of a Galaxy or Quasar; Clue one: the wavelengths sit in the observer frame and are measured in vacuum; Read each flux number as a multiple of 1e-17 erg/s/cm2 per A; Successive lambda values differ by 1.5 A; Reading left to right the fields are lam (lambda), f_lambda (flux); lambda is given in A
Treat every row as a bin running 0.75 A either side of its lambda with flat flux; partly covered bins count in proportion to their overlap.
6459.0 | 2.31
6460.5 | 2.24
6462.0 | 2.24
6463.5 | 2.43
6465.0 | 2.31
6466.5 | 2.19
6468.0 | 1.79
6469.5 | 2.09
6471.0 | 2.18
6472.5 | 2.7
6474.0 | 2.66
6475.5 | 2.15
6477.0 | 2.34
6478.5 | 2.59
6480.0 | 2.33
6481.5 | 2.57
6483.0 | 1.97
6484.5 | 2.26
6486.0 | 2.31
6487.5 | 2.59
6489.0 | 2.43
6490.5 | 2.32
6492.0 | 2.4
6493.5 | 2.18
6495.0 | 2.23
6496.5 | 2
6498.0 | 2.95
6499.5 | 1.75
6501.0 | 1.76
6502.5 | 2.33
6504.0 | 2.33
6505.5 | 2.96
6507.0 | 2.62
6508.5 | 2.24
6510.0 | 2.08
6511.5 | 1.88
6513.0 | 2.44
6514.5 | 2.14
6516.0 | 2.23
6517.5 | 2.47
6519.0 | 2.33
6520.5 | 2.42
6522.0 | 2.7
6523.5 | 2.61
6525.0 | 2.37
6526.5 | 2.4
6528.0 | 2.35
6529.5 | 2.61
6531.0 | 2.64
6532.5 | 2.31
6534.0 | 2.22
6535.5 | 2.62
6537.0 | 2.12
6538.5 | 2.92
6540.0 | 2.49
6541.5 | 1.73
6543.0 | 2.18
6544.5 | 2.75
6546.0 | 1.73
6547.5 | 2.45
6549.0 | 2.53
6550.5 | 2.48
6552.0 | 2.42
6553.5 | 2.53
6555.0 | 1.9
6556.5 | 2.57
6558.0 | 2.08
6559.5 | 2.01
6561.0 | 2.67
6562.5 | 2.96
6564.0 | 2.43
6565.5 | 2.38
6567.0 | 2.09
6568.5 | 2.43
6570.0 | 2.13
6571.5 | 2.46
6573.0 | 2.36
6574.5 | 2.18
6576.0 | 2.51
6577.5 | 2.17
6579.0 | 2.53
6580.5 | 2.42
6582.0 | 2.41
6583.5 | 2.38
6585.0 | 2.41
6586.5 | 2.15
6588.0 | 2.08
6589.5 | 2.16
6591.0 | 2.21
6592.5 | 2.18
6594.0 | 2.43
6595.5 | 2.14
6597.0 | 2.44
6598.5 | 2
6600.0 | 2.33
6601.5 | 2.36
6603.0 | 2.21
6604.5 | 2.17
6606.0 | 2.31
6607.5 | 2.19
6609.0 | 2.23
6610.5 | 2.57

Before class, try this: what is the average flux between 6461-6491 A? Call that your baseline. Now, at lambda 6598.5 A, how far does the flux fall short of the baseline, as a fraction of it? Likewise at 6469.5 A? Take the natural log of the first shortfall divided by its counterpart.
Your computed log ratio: 0.3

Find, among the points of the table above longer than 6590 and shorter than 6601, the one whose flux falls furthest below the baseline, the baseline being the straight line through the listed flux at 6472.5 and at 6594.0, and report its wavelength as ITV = 6598.5 A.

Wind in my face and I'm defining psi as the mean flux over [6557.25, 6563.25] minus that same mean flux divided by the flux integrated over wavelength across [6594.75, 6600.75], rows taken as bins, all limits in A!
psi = 2.25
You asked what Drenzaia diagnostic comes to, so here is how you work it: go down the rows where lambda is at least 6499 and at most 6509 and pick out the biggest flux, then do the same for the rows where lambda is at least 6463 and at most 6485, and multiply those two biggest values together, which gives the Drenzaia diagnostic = 8.0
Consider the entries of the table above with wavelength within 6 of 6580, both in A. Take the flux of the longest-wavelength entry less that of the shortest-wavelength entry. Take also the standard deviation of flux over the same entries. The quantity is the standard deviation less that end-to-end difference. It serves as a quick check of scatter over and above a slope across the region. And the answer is -0.10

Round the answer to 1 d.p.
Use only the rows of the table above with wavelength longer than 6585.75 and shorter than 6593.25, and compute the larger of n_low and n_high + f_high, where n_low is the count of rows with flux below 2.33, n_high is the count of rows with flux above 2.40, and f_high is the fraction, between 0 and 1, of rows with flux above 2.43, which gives 5.0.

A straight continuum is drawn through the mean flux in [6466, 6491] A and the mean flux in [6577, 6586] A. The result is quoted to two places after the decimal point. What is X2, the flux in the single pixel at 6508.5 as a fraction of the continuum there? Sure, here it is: 0.96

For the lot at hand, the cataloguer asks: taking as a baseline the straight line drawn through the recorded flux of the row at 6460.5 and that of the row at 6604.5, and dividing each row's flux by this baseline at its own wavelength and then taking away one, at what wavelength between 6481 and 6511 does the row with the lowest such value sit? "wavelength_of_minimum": 6499.5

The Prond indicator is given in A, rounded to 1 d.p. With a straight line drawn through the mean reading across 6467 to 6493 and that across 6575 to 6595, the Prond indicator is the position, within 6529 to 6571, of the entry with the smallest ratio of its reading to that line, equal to 6541.5 A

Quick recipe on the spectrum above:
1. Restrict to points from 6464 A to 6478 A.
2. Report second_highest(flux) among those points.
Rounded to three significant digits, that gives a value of 2.66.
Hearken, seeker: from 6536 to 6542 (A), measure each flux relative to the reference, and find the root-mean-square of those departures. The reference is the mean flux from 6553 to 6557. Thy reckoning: 0.44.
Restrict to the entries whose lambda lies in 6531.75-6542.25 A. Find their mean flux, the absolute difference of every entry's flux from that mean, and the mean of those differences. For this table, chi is 0.28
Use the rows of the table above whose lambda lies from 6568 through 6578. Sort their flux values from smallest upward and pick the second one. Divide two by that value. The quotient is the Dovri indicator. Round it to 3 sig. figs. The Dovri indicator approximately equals 0.922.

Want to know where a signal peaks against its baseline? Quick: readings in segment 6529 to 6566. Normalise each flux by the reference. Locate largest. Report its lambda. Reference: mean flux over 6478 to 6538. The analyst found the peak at 6562.5 A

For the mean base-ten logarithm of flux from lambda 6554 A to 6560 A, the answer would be 0.33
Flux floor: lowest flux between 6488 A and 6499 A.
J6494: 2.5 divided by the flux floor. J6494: 1.25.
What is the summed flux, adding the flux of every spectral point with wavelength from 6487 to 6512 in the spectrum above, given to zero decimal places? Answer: 39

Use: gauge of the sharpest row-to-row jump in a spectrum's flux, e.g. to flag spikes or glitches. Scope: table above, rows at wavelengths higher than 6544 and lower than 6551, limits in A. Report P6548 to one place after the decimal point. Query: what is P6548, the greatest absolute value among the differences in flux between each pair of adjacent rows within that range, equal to 1.0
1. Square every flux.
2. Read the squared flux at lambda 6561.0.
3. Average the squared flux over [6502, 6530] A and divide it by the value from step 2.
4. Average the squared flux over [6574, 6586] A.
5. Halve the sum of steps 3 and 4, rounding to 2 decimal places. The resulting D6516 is 3.24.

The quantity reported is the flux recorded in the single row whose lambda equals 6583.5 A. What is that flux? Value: 2.38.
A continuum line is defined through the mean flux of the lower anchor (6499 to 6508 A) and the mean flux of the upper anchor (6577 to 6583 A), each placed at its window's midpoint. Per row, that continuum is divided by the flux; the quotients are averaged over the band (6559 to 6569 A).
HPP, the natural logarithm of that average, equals -0.01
